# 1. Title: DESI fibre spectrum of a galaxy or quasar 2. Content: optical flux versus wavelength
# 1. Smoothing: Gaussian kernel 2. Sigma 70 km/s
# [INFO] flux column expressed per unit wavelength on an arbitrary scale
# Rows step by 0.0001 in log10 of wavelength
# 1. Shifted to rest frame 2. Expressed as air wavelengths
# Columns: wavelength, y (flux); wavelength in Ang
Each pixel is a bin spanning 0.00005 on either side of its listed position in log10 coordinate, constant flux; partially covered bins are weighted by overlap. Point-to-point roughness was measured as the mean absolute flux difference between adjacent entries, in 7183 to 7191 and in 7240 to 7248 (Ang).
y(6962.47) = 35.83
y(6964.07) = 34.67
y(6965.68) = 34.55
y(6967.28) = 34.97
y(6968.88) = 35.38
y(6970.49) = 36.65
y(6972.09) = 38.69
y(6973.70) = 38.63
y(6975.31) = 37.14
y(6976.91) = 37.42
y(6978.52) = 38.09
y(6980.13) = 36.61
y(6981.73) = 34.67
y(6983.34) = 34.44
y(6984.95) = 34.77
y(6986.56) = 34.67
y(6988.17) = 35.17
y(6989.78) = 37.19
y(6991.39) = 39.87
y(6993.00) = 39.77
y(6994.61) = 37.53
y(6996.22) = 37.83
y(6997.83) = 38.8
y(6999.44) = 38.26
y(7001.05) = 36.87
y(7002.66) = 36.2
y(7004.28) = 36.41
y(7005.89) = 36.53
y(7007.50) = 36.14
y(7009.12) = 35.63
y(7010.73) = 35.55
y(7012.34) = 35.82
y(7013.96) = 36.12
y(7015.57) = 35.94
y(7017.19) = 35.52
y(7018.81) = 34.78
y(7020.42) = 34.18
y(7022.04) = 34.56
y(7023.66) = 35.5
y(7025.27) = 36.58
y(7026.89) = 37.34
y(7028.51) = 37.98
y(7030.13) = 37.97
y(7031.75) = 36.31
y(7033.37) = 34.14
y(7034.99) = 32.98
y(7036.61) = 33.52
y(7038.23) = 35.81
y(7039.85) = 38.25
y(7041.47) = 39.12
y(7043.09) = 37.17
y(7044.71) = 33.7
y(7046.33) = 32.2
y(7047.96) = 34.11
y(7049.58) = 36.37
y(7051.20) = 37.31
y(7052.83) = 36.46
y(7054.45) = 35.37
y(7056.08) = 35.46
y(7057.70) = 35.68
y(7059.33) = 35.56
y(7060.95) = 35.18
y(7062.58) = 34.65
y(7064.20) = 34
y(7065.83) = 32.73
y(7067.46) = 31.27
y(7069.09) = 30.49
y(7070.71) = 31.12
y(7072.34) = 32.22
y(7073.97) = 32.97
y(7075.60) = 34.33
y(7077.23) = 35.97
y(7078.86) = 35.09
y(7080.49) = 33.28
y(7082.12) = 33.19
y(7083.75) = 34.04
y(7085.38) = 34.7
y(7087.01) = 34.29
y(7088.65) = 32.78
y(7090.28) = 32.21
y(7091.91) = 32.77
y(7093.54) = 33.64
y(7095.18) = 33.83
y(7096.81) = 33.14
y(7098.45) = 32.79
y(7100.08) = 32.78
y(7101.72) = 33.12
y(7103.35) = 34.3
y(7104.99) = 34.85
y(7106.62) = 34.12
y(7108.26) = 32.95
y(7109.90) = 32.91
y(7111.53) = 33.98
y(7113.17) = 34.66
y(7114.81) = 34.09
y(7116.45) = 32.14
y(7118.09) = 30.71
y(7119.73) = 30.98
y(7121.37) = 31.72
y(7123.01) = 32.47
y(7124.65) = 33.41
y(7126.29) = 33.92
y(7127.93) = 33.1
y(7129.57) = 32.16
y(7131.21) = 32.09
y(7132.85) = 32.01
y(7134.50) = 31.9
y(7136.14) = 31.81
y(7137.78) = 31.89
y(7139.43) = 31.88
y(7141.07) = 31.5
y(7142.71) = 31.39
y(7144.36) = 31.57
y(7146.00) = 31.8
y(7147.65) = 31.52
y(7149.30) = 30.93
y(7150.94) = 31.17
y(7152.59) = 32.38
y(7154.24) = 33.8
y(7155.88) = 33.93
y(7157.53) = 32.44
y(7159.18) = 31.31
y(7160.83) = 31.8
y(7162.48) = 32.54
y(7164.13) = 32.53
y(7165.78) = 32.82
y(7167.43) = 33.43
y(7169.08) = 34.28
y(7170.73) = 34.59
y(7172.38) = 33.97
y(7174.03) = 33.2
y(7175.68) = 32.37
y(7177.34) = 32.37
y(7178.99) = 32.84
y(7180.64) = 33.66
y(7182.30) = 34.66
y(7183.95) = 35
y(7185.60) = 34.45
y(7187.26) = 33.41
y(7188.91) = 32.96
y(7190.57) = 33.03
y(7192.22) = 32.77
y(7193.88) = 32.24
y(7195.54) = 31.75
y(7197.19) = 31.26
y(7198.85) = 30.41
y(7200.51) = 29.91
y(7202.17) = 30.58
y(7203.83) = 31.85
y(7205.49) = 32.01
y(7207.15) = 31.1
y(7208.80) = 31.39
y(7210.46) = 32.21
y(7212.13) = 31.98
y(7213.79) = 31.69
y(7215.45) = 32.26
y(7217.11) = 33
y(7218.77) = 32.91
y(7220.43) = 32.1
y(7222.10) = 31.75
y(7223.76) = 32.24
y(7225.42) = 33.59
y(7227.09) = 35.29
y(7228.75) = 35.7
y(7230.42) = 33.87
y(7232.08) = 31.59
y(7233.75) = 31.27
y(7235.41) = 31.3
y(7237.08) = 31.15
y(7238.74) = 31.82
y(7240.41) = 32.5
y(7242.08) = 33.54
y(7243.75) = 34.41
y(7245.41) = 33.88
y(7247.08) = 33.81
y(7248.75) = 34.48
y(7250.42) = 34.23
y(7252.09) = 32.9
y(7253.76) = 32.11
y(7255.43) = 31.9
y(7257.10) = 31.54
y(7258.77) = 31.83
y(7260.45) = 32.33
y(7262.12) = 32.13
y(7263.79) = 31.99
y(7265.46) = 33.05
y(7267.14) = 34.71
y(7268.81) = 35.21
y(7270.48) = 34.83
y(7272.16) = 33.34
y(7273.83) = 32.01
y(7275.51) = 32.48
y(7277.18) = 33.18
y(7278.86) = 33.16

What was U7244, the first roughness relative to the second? 0.84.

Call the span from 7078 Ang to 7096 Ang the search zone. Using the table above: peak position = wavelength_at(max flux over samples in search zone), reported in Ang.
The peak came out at 7078.86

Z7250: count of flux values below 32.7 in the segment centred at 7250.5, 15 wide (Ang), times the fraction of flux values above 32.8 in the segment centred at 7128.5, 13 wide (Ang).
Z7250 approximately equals 1.1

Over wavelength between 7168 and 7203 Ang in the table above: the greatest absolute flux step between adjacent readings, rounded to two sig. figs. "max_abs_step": 1.0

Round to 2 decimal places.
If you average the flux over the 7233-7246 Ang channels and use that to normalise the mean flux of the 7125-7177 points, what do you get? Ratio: 1.00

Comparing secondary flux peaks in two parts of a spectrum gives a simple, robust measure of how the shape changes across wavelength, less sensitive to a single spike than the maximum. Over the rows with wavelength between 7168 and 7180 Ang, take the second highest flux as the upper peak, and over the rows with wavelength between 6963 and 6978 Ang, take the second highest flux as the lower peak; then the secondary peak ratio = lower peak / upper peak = 1.127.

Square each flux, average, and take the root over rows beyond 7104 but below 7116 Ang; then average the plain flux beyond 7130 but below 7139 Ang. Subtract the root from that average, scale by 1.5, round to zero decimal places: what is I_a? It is -3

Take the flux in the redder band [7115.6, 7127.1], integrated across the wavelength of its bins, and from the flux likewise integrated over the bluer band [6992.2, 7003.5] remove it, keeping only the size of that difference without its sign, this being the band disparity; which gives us 58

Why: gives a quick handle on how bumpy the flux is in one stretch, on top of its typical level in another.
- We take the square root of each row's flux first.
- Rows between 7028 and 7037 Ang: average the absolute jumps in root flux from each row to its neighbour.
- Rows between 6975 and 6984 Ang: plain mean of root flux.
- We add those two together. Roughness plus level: 6.13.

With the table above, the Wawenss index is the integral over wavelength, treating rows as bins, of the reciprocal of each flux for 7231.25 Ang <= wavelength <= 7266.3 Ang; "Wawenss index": 1.08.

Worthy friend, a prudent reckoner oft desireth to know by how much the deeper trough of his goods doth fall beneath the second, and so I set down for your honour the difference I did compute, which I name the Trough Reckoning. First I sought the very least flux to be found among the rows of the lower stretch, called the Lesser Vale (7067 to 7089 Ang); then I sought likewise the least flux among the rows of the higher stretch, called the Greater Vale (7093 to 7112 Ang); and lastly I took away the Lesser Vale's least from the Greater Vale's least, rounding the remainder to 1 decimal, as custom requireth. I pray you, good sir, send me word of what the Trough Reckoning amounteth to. 2.3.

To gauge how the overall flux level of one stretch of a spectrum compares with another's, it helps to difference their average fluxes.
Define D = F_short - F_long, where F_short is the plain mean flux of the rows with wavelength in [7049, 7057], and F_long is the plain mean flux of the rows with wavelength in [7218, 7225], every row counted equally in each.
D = 4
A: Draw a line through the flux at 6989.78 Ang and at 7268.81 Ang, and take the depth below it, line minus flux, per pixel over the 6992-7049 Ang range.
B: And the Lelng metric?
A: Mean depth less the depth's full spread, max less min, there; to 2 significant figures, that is -6.4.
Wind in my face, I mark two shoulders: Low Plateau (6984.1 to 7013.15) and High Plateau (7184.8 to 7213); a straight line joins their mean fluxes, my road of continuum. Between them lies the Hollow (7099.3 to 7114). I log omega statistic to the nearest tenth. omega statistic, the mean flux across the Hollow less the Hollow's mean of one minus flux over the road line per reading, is 33.7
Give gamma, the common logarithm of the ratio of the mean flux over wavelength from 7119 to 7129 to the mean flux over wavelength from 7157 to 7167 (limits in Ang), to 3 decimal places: 0.005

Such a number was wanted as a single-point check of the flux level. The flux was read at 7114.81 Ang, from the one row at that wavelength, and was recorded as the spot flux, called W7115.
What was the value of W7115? 34.09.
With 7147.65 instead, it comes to 31.52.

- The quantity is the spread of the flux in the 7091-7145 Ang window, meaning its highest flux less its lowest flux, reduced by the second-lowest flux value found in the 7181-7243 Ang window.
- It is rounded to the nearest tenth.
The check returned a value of -26.3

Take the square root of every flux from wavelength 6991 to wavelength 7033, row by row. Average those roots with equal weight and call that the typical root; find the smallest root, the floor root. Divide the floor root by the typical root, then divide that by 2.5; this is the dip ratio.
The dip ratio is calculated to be 0.386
